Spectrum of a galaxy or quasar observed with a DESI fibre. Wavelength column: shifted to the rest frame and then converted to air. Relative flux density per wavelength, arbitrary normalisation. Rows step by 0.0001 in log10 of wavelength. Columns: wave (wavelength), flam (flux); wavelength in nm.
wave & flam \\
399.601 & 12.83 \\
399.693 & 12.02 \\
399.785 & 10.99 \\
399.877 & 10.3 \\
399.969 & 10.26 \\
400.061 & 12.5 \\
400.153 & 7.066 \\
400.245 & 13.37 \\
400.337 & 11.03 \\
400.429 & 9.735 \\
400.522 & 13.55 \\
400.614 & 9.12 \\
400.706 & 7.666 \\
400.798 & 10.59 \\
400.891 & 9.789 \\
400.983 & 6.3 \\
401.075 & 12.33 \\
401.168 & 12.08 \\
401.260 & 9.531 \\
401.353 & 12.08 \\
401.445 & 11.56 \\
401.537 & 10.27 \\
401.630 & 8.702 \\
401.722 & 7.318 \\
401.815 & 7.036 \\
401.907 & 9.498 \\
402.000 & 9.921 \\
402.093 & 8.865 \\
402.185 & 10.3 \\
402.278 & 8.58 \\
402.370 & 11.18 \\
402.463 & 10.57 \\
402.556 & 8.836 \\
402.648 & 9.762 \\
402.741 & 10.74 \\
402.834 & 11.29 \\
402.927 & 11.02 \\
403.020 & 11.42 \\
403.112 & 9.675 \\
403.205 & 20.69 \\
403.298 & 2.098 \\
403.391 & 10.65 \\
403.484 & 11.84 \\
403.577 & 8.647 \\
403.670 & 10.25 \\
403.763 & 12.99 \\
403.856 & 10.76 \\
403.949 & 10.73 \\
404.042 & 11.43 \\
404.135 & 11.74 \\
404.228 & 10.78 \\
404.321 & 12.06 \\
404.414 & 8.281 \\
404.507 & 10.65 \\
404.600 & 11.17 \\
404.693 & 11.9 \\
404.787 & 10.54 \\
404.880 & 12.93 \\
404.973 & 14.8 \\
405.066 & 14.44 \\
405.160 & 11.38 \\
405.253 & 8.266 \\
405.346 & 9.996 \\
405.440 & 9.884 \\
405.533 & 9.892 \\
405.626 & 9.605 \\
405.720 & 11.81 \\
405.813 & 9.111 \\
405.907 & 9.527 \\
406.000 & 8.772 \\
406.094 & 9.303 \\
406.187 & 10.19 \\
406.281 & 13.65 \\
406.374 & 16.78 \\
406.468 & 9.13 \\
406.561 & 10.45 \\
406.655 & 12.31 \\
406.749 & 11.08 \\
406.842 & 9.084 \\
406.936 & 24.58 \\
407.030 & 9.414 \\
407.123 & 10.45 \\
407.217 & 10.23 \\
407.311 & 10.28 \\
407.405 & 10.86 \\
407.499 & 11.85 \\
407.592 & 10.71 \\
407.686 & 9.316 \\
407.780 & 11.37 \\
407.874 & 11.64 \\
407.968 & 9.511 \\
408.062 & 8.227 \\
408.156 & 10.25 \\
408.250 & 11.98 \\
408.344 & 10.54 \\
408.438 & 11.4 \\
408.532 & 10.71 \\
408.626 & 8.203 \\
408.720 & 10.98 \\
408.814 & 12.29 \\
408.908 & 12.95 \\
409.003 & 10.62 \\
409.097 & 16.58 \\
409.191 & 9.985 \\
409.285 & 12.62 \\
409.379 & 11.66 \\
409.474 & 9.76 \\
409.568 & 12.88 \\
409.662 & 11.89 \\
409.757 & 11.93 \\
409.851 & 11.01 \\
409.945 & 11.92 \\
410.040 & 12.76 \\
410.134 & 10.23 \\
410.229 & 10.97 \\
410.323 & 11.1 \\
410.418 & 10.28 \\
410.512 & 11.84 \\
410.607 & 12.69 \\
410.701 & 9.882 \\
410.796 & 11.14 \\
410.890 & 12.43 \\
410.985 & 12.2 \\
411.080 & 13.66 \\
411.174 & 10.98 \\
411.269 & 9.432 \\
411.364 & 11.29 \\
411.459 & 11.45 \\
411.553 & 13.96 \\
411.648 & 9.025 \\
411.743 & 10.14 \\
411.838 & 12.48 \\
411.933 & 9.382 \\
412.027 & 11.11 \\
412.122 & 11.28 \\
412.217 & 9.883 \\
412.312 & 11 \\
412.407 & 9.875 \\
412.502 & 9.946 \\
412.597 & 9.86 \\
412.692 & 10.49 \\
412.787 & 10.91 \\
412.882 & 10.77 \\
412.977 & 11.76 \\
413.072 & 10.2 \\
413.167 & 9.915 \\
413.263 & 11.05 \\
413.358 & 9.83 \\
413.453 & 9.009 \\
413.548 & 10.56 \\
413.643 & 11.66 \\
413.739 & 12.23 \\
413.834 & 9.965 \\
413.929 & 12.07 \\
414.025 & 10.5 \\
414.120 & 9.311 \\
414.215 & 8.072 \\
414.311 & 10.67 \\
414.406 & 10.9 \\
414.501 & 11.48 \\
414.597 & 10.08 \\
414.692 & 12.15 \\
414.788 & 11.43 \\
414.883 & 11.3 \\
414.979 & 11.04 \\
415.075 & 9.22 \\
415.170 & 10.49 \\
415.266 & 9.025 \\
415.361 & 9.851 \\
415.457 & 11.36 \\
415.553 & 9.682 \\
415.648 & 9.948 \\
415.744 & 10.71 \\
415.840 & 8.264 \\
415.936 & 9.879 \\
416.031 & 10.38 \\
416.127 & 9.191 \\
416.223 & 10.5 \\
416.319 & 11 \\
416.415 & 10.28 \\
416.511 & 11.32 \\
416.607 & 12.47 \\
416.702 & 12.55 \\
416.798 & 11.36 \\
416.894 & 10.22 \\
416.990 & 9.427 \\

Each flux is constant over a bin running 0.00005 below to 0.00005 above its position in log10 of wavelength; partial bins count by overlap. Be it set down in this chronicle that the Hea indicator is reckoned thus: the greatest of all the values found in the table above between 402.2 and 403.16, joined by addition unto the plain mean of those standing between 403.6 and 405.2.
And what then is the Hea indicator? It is 23.0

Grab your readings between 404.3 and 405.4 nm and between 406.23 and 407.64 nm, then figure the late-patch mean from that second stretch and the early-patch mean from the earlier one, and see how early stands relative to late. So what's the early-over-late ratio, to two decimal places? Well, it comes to 0.94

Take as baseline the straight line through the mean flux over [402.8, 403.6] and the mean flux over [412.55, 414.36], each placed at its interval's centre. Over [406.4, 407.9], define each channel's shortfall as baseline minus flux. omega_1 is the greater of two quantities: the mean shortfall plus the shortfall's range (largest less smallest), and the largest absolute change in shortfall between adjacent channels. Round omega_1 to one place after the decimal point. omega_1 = 15.5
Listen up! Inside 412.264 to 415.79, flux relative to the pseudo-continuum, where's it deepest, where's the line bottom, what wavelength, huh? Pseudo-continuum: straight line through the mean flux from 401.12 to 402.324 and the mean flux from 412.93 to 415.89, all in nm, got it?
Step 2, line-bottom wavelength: 414.215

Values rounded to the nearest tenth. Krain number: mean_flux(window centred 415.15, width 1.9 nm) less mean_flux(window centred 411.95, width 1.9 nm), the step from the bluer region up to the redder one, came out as -0.5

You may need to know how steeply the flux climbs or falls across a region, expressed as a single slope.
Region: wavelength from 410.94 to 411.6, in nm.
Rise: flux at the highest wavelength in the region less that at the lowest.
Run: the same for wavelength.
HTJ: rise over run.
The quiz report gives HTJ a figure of 3.1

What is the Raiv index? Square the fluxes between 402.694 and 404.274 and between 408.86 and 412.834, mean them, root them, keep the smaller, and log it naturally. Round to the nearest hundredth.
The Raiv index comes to 2.43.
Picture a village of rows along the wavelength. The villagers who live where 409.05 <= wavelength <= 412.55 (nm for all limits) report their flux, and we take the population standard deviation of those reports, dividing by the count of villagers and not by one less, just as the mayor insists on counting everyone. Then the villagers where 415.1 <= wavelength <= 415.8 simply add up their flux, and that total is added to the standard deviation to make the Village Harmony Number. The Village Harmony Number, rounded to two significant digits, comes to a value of 73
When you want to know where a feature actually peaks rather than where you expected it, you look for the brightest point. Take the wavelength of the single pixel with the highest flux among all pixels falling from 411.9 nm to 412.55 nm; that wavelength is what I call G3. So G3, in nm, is 412.122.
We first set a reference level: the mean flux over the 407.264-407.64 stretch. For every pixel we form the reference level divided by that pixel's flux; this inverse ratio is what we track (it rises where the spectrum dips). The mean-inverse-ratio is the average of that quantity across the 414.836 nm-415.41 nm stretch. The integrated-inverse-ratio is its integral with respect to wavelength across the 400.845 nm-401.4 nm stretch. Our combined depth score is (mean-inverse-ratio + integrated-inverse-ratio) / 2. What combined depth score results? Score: 0.85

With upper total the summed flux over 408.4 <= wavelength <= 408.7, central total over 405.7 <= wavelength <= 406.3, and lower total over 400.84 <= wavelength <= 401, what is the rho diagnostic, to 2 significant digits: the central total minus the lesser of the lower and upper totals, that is 56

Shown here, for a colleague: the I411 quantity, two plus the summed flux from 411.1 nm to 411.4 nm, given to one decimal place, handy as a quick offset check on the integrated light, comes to 33.7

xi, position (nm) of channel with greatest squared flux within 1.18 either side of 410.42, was 411.553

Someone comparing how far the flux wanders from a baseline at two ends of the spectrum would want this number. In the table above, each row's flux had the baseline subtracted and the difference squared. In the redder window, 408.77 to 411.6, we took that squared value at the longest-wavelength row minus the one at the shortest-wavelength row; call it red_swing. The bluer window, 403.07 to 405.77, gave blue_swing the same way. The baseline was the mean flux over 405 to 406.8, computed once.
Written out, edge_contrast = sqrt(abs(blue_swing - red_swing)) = 2.8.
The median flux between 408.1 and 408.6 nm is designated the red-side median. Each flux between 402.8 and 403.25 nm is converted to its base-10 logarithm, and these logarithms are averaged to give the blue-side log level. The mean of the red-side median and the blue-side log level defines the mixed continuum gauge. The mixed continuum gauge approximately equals 5.90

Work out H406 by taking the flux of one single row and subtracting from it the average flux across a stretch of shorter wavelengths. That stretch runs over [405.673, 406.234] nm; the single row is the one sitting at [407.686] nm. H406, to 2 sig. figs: -0.47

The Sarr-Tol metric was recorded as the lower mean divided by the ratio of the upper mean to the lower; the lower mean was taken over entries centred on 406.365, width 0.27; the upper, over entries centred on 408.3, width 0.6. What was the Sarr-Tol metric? 17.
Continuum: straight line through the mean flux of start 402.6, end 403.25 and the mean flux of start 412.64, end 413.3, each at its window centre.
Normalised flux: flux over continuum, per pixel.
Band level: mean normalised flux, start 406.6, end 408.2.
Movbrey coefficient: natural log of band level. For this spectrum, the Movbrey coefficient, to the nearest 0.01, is -0.02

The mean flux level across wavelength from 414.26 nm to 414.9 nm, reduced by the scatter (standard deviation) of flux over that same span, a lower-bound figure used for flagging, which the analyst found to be 10.5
